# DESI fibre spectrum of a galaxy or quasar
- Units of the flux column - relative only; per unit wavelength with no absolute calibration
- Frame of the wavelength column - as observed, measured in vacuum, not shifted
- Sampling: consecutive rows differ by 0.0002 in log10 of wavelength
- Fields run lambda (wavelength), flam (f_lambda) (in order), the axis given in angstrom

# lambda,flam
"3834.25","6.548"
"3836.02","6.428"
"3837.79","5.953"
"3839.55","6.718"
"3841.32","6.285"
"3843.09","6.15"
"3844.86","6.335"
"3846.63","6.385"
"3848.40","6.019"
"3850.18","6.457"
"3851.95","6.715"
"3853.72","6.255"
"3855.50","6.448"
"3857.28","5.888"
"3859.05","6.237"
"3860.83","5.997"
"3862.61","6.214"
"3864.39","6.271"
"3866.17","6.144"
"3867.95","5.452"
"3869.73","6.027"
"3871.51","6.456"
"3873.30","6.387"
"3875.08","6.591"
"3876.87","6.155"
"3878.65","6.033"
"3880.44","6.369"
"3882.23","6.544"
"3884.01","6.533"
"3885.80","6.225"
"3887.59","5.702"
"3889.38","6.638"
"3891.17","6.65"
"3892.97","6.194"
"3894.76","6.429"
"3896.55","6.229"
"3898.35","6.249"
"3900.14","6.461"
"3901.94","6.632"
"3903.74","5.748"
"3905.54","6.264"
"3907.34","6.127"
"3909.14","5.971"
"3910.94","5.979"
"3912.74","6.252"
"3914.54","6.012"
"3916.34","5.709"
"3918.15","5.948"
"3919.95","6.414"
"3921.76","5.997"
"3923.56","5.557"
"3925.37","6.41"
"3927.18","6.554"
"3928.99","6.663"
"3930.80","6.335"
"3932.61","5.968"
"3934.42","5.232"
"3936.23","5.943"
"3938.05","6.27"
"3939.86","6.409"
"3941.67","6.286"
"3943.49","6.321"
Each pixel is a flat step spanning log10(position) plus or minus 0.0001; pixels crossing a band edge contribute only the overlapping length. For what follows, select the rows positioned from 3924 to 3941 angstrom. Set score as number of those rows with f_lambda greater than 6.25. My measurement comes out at 6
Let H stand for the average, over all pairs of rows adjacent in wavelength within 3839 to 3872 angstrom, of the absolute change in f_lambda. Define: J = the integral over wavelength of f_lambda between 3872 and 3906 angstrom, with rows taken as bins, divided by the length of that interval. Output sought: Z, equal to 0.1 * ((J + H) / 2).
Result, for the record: 0.332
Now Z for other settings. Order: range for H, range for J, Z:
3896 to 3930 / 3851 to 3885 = 0.328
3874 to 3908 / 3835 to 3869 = 0.327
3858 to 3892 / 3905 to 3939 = 0.319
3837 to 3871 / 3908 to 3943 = 0.322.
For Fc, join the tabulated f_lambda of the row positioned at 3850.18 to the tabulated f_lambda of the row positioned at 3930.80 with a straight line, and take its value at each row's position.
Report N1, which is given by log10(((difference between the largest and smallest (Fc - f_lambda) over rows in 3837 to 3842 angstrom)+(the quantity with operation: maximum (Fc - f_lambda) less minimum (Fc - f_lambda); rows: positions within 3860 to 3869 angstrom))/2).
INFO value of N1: -0.10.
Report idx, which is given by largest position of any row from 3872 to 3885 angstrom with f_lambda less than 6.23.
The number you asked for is 3878.65 angstrom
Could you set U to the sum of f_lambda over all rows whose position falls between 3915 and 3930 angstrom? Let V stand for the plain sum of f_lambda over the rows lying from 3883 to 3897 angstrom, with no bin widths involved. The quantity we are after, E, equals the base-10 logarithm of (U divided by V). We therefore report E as -0.0117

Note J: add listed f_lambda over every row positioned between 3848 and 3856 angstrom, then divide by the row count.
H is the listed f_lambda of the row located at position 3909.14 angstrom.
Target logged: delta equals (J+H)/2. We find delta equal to 6.17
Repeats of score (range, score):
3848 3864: 4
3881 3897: 5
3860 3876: 4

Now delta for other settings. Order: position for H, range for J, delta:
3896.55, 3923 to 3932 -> 6.27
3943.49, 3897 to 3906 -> 6.30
